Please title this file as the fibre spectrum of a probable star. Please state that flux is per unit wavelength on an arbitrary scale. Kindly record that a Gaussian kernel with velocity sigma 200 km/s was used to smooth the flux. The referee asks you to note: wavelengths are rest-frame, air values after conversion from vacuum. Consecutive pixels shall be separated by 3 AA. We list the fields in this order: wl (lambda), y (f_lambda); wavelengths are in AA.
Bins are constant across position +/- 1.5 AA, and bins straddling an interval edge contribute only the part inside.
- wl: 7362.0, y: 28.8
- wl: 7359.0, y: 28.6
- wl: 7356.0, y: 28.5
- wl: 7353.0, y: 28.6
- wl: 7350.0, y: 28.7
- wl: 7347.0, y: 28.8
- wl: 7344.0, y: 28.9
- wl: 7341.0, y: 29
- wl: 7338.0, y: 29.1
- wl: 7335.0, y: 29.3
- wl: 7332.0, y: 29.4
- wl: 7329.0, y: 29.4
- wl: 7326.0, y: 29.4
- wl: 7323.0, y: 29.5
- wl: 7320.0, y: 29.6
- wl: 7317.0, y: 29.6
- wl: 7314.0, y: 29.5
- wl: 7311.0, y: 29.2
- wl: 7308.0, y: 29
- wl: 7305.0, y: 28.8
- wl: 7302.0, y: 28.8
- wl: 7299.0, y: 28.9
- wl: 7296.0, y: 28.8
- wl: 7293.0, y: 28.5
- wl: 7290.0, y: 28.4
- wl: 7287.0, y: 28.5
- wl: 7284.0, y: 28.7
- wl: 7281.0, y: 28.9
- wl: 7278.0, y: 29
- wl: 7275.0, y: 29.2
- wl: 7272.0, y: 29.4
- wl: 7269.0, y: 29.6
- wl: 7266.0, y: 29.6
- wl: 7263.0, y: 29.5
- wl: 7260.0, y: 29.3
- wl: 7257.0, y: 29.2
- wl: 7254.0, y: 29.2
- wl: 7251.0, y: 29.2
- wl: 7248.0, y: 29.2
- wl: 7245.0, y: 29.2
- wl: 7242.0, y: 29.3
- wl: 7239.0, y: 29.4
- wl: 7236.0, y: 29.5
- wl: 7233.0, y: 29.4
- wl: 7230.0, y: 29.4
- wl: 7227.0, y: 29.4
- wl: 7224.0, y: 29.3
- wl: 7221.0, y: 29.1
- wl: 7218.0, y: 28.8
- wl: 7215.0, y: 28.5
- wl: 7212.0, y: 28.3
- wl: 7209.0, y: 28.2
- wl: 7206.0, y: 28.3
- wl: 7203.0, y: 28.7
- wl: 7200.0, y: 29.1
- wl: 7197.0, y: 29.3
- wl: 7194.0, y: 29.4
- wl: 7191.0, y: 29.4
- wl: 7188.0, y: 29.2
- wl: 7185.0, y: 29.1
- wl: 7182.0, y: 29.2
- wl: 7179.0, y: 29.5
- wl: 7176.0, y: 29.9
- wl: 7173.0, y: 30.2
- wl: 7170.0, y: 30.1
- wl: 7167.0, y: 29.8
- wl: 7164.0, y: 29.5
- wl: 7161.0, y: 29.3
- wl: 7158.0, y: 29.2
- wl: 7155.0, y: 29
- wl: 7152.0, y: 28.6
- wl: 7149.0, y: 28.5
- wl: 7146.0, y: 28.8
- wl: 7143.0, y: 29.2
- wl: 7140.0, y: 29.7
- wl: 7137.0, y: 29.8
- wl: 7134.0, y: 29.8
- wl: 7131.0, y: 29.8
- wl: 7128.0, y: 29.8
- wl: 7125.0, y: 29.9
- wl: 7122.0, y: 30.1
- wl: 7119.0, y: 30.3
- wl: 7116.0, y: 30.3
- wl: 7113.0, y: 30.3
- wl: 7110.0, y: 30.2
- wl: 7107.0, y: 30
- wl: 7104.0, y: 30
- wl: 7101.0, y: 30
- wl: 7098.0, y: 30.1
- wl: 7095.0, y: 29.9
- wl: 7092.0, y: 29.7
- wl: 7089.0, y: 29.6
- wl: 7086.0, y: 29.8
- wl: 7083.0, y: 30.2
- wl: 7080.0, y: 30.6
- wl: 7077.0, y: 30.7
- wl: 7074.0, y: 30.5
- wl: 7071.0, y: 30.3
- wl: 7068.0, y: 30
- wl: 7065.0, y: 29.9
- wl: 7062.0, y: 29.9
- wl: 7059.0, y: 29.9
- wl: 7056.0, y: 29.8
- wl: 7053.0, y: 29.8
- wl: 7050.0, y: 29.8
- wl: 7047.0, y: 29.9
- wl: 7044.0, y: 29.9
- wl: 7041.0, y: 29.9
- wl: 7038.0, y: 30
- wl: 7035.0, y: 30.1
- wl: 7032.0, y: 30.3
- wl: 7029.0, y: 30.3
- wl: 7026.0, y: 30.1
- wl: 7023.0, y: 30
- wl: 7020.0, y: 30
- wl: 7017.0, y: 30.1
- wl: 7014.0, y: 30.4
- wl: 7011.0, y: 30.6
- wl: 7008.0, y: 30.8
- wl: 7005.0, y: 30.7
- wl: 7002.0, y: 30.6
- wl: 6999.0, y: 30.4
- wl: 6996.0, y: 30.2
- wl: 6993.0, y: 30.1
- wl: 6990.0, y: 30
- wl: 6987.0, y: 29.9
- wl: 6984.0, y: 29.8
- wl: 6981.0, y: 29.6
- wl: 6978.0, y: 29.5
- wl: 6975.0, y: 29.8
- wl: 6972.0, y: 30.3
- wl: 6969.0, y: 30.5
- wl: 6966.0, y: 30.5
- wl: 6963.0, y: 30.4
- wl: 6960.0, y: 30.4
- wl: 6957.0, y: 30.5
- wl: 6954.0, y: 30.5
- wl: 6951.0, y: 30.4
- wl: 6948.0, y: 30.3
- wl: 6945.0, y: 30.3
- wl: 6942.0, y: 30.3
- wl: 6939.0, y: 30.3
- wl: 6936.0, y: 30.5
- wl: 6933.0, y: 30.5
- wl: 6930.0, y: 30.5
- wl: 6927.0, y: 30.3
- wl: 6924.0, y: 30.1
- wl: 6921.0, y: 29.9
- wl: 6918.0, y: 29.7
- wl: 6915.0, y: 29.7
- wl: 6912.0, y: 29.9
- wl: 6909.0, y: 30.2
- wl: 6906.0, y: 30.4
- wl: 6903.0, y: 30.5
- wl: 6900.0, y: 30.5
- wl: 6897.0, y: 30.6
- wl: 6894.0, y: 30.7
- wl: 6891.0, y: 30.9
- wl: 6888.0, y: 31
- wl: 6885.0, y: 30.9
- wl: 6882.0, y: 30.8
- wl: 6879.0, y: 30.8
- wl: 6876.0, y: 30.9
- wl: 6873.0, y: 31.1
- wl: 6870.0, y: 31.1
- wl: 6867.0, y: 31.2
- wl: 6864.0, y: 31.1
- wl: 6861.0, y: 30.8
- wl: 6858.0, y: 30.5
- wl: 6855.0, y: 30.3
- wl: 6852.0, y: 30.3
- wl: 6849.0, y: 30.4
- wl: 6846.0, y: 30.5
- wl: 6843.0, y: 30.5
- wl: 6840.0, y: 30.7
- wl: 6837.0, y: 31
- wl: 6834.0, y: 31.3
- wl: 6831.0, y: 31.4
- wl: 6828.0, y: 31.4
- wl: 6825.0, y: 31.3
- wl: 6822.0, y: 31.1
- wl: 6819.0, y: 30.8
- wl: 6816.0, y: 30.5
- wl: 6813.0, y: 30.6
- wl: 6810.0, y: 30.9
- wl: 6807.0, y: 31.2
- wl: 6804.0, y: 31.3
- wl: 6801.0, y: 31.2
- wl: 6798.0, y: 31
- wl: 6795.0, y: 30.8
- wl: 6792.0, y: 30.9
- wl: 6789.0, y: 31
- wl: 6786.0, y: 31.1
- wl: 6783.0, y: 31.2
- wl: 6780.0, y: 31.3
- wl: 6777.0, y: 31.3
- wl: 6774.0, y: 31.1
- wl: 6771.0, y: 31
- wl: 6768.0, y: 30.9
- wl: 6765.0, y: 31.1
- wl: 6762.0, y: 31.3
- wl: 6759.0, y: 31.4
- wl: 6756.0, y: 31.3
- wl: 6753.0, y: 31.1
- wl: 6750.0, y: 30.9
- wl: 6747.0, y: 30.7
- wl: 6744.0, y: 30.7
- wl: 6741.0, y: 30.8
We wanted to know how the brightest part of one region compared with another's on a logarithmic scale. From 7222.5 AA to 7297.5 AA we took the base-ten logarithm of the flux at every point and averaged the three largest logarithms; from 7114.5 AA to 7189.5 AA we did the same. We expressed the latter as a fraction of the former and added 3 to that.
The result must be 4.01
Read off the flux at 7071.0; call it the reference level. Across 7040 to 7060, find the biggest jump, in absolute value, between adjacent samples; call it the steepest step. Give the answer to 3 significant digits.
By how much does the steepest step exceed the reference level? -30.2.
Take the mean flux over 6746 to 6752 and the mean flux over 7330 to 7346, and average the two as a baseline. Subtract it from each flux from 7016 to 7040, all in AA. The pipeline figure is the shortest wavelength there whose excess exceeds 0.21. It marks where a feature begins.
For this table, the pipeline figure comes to 7029.0 AA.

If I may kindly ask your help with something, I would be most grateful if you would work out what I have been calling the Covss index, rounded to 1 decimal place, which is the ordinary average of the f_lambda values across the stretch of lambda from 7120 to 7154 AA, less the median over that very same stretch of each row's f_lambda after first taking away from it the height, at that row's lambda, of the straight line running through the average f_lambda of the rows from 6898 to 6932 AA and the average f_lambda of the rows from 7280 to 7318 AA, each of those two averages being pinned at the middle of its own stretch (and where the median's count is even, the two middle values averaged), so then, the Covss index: 29.1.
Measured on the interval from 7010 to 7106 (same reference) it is 29.8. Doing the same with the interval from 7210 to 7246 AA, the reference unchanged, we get 28.9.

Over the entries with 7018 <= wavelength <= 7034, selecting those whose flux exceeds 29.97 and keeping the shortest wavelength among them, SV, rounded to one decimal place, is 7020.0 AA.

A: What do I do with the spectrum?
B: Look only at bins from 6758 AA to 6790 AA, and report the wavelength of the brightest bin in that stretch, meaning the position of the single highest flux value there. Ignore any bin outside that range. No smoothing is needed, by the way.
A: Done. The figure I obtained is 6759.0 AA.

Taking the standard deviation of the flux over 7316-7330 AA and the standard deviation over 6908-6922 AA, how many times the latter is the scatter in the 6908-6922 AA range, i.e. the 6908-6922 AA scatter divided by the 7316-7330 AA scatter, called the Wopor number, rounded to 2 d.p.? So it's 2.05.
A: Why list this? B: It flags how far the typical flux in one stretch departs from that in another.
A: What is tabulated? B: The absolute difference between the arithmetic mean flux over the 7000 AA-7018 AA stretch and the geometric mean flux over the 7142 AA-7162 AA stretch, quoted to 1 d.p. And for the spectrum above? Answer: 1.6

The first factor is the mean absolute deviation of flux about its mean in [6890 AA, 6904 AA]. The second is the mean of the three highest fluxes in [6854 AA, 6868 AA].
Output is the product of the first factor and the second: 4.0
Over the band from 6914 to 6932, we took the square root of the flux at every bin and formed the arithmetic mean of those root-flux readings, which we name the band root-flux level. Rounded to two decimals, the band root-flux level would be 5.48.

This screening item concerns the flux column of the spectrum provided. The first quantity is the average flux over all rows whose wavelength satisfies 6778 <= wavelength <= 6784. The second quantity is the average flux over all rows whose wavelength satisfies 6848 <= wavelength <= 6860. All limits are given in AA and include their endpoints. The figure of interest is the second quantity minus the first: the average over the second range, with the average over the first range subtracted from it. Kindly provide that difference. -0.9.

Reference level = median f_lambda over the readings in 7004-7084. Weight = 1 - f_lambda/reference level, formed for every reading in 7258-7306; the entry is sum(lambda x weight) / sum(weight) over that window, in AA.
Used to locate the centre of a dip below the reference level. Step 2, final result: 7286.2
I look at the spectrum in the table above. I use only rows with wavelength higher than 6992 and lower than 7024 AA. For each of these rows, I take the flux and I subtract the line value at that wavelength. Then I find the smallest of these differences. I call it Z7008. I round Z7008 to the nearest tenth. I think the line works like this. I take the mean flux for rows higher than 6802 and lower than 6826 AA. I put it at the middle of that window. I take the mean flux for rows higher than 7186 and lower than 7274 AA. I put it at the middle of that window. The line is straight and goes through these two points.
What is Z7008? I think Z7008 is -0.1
